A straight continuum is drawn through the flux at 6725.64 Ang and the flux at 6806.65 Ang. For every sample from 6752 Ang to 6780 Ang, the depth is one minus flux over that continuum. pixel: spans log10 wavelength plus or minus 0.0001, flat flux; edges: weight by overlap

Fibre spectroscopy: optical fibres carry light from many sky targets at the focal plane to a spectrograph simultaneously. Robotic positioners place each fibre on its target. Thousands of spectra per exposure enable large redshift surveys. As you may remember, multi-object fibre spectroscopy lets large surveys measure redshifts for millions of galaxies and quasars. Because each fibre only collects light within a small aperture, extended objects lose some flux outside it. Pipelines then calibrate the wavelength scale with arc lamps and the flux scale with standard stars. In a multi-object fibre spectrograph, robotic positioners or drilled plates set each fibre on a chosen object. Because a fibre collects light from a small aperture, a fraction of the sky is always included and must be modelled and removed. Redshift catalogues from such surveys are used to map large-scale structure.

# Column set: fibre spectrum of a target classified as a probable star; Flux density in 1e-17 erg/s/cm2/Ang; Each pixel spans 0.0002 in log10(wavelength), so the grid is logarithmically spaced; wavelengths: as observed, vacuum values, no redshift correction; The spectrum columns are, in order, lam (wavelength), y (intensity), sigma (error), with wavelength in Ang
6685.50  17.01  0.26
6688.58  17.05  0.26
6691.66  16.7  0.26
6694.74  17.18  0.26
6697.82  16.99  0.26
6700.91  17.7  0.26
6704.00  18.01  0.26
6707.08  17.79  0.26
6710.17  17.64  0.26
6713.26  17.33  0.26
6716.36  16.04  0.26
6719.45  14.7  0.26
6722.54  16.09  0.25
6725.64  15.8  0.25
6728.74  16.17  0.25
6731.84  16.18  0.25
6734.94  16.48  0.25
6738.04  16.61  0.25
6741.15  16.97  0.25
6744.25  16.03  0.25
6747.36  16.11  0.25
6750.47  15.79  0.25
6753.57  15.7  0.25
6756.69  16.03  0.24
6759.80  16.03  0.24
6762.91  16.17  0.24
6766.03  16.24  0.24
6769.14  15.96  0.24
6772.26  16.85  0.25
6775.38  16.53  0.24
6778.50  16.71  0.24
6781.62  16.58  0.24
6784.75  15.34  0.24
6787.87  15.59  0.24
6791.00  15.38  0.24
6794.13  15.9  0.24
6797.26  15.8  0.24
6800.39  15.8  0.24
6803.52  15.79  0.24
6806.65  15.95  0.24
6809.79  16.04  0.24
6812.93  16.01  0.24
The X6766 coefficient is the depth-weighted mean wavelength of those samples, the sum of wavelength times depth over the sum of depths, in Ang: 6772.2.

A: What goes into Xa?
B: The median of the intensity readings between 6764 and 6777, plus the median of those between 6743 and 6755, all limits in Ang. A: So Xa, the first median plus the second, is 32.3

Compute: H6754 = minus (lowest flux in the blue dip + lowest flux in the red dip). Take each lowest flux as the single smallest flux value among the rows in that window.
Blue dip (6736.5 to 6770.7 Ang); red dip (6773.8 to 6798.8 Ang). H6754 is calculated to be -31.0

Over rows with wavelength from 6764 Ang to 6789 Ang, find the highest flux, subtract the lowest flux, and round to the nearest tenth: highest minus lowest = 1.5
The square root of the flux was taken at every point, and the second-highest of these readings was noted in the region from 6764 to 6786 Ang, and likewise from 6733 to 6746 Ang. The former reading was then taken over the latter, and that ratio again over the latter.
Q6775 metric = 0.246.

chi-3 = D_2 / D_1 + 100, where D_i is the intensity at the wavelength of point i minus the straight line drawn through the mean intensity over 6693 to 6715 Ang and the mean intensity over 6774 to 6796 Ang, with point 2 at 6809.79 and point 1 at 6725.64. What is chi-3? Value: 100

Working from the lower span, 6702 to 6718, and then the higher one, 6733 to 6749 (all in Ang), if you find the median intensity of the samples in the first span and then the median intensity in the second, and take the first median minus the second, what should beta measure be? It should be 1.16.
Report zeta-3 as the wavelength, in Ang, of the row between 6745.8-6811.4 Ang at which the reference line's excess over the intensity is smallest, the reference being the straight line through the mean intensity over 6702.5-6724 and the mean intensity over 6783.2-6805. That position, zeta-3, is 6772.26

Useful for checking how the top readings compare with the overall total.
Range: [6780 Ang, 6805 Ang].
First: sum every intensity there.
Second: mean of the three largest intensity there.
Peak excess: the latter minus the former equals -110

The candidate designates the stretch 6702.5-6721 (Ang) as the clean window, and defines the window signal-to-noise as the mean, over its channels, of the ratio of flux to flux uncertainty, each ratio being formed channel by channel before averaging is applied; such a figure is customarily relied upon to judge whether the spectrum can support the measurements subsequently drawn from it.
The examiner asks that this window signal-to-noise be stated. 65.1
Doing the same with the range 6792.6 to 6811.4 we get 66.2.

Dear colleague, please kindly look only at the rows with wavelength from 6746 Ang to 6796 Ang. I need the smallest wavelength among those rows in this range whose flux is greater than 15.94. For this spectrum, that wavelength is 6747.36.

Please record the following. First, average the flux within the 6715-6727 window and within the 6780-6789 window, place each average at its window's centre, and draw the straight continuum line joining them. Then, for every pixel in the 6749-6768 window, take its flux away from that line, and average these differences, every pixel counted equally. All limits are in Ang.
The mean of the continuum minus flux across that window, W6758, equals -0.2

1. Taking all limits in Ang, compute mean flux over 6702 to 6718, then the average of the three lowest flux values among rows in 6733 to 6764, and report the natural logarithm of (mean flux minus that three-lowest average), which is 0.42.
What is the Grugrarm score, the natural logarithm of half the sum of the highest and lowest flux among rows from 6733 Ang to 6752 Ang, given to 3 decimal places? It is 2.796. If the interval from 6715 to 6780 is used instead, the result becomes 2.762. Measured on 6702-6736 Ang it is 2.795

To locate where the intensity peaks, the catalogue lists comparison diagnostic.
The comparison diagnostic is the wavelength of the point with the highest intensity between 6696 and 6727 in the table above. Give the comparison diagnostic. 6704.00 Ang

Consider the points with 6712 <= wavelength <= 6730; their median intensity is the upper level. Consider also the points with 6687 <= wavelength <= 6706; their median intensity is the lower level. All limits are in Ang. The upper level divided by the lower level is 0.939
